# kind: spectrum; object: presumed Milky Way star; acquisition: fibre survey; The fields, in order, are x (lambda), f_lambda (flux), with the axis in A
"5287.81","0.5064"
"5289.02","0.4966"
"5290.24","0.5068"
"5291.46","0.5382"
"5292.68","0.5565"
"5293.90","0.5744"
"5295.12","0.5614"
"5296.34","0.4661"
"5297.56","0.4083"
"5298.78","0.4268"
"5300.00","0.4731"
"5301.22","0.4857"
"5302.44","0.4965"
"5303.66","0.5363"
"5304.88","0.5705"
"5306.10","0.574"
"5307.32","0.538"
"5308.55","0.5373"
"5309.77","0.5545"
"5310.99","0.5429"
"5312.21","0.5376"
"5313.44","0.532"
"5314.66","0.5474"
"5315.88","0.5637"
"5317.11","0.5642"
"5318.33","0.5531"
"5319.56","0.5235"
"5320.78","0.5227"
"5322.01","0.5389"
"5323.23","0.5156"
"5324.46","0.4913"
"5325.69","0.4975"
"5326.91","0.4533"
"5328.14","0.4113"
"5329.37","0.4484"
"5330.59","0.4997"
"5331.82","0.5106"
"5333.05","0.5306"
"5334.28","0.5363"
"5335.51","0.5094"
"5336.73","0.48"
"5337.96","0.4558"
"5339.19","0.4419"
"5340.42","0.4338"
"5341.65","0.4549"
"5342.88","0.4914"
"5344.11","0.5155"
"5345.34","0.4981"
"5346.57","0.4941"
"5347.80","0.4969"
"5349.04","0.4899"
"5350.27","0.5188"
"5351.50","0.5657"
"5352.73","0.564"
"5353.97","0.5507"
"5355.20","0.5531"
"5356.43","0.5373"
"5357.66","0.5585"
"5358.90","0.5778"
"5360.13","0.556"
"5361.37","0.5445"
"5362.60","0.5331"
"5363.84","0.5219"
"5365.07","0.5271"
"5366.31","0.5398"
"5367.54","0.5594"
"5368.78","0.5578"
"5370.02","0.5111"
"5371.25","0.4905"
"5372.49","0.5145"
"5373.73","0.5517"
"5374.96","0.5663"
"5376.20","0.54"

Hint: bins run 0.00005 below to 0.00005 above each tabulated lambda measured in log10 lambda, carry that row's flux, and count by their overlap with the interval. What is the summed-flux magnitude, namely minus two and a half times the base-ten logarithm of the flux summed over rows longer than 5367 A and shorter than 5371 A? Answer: -0.53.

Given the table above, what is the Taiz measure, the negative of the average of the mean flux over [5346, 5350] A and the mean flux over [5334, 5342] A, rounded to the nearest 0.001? -0.483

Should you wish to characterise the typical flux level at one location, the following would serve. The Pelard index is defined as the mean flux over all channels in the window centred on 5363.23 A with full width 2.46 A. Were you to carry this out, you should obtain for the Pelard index 0.53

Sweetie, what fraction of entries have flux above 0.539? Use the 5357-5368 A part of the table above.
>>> 0.67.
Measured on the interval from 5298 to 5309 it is 0.22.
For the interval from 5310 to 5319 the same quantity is 0.71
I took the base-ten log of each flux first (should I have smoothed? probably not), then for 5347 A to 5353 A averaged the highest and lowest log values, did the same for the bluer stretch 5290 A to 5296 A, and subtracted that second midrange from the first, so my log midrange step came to -0.011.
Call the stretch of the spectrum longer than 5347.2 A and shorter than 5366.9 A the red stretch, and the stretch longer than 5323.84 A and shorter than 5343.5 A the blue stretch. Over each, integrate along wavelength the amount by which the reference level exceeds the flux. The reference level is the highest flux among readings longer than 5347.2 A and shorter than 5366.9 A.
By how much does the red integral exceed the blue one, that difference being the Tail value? -1.2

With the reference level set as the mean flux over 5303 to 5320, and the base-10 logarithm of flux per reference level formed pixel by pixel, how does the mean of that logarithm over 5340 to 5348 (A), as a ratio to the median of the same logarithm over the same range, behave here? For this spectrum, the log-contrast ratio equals 1.2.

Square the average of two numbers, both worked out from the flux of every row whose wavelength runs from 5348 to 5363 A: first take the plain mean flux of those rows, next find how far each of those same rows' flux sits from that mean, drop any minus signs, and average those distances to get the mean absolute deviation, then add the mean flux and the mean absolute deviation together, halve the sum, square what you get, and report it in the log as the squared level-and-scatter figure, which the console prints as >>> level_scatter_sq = 0.079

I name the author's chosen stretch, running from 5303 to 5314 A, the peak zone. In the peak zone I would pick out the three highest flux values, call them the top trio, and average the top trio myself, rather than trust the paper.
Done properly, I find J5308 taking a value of 0.566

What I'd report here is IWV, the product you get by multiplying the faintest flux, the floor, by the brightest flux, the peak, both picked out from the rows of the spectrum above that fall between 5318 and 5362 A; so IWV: 0.24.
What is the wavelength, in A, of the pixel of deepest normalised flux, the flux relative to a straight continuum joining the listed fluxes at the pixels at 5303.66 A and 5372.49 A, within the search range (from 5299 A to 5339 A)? 5328.14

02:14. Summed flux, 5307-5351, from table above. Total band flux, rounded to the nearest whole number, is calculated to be 18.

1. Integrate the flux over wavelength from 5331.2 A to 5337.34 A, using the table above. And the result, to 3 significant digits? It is 3.15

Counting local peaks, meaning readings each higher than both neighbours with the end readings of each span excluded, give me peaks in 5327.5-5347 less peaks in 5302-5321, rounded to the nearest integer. -1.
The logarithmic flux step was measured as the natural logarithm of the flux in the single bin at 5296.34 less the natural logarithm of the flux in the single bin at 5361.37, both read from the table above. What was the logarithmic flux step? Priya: -0.16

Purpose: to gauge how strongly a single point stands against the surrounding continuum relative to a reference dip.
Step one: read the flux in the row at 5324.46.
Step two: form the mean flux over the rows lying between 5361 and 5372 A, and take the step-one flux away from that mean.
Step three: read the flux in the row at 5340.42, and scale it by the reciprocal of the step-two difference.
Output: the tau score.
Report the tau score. 11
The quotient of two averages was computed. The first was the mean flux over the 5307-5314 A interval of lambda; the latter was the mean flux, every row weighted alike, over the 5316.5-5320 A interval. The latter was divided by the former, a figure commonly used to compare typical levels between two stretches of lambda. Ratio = 1.01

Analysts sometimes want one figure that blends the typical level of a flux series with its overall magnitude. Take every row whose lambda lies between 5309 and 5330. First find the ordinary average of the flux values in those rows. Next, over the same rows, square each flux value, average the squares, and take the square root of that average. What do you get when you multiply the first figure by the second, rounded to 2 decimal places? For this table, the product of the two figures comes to 0.27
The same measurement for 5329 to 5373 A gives 0.27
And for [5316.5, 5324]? 0.29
